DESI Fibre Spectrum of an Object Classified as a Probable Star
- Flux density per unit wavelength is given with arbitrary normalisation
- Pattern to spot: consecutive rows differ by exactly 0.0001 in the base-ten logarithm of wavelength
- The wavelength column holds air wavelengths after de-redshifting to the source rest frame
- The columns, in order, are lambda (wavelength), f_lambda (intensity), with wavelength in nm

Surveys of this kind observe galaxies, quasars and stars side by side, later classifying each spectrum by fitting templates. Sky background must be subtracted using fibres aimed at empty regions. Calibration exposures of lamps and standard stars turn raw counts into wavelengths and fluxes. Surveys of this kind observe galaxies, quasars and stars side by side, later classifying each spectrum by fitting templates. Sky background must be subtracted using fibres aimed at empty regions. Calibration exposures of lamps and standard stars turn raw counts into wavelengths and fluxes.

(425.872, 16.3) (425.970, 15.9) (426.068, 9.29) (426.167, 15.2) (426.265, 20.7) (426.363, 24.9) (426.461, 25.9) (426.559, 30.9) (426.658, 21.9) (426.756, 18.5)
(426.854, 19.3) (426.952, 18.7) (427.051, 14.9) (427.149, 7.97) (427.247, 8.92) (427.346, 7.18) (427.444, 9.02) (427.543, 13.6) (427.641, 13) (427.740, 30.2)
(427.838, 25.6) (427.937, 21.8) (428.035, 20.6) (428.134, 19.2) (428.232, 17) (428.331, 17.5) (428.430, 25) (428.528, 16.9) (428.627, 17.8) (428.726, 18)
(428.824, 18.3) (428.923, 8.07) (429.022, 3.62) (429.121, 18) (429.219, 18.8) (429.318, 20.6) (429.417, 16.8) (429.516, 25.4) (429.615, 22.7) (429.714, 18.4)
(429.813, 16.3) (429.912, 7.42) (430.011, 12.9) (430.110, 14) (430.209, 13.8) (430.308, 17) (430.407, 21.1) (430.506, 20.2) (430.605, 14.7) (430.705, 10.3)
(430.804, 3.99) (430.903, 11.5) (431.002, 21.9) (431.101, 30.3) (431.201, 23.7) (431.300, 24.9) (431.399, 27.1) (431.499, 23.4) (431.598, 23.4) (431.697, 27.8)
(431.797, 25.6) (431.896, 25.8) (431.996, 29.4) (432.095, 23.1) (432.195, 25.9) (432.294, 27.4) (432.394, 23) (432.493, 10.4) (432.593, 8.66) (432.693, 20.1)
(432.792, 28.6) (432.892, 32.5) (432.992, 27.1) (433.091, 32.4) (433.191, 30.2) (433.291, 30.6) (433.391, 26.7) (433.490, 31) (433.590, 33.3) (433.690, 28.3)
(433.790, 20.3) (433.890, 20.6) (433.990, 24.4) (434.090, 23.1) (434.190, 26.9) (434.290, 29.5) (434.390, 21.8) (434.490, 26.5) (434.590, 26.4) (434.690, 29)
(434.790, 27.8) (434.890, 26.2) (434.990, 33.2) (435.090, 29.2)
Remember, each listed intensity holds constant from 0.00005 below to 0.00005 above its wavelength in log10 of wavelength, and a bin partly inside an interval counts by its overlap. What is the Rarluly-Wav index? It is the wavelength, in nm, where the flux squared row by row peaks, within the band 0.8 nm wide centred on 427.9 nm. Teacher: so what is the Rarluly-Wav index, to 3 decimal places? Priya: 427.740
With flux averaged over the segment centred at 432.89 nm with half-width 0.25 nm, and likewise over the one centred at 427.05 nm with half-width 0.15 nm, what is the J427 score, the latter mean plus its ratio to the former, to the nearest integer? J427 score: 14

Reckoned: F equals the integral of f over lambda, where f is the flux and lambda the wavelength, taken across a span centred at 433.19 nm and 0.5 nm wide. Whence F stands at 14.7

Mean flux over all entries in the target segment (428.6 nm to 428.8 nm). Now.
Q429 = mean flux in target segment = 18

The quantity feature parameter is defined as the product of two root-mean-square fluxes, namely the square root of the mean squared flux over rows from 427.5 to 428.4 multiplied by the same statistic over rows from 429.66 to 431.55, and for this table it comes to 385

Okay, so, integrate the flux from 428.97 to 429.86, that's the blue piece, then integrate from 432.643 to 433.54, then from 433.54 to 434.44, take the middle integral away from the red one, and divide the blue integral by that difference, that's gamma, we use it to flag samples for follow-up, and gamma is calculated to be -5.2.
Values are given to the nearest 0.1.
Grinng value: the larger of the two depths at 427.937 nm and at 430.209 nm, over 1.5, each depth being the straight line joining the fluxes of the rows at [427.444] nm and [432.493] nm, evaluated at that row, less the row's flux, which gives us -2.7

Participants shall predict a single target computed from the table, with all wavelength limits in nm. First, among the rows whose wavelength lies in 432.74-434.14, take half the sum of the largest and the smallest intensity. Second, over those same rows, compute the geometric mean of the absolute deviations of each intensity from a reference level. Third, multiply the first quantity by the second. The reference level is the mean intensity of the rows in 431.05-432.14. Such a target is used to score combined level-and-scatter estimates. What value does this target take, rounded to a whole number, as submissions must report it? 91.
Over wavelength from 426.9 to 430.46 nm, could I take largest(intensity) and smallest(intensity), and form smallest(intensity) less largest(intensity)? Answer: -26.6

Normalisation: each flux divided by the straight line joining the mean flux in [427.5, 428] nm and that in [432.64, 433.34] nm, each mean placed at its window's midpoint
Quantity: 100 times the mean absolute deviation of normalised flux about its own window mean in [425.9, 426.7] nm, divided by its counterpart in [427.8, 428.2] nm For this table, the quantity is 280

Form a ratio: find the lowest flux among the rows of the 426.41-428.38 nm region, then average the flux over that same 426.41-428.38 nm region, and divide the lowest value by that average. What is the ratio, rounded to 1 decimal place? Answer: 0.4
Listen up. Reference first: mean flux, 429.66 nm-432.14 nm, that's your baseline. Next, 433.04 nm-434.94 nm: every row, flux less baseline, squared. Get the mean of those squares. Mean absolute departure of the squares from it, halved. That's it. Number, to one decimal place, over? 22.2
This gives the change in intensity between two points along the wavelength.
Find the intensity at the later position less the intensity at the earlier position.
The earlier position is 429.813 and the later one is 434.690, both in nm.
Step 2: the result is 13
